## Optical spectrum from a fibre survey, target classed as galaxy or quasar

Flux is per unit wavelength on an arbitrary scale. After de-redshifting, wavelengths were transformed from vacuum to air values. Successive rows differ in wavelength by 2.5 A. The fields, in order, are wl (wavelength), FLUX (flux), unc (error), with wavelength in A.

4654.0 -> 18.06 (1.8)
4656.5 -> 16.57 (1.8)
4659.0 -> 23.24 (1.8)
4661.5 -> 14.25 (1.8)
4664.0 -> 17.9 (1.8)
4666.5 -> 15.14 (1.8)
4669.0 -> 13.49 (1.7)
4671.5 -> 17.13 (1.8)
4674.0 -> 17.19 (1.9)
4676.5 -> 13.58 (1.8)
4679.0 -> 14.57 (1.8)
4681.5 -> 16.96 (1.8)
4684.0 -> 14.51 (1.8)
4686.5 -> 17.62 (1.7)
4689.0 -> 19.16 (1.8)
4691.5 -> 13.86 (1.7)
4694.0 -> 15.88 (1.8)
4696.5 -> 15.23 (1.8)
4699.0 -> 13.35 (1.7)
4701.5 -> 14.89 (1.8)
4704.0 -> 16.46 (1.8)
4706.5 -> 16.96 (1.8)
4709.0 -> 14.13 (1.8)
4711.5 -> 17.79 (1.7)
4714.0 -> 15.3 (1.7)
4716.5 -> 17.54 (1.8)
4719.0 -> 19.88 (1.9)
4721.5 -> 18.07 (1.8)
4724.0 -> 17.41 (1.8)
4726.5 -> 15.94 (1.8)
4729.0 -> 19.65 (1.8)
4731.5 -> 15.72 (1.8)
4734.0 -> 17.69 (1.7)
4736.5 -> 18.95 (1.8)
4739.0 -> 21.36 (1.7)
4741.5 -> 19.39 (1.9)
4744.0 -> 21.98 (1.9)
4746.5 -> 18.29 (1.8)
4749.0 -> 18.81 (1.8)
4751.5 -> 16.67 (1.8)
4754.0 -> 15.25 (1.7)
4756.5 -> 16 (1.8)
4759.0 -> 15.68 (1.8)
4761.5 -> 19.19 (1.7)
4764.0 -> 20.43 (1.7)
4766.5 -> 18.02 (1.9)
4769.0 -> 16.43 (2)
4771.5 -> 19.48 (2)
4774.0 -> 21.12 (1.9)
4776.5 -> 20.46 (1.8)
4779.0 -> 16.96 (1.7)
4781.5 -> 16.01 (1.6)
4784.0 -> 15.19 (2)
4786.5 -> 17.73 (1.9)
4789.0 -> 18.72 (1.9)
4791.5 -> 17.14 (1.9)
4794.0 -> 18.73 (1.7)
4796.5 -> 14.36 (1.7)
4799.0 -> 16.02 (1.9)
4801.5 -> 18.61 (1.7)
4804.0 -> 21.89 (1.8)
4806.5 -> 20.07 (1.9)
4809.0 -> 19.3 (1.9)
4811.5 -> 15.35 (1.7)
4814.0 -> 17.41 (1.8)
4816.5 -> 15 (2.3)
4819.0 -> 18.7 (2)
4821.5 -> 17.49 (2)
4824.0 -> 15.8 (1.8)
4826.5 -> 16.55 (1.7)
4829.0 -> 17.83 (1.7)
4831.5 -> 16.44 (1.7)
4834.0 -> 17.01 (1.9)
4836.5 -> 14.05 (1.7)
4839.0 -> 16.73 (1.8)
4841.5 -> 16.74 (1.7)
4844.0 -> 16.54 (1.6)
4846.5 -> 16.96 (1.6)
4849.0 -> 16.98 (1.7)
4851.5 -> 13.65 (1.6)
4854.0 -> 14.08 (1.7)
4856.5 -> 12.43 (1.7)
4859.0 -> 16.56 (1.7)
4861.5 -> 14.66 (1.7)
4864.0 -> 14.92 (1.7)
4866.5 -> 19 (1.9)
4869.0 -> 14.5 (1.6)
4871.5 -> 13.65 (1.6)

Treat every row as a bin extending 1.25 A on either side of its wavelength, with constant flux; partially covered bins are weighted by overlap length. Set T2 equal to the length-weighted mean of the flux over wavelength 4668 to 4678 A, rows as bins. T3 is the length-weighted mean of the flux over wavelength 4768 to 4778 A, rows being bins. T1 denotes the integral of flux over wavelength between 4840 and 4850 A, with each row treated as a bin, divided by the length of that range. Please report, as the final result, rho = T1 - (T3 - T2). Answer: 12.8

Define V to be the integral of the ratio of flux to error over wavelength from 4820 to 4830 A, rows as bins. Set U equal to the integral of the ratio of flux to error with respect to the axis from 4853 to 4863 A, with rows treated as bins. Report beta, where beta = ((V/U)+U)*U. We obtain 7323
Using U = 85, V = 94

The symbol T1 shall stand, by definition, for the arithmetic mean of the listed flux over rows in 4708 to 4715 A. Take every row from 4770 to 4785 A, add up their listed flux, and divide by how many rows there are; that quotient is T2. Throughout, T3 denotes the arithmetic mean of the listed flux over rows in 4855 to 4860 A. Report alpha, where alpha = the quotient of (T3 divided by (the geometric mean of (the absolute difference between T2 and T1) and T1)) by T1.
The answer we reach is 0.15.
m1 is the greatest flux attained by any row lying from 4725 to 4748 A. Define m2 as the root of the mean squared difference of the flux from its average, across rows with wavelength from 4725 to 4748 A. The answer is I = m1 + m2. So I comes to 24.0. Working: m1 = 21.98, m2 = 2.0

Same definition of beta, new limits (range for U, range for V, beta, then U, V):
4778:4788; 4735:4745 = 8621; 92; 112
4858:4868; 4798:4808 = 8696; 93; 106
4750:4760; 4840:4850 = 8204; 90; 102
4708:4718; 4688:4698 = 8795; 93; 90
